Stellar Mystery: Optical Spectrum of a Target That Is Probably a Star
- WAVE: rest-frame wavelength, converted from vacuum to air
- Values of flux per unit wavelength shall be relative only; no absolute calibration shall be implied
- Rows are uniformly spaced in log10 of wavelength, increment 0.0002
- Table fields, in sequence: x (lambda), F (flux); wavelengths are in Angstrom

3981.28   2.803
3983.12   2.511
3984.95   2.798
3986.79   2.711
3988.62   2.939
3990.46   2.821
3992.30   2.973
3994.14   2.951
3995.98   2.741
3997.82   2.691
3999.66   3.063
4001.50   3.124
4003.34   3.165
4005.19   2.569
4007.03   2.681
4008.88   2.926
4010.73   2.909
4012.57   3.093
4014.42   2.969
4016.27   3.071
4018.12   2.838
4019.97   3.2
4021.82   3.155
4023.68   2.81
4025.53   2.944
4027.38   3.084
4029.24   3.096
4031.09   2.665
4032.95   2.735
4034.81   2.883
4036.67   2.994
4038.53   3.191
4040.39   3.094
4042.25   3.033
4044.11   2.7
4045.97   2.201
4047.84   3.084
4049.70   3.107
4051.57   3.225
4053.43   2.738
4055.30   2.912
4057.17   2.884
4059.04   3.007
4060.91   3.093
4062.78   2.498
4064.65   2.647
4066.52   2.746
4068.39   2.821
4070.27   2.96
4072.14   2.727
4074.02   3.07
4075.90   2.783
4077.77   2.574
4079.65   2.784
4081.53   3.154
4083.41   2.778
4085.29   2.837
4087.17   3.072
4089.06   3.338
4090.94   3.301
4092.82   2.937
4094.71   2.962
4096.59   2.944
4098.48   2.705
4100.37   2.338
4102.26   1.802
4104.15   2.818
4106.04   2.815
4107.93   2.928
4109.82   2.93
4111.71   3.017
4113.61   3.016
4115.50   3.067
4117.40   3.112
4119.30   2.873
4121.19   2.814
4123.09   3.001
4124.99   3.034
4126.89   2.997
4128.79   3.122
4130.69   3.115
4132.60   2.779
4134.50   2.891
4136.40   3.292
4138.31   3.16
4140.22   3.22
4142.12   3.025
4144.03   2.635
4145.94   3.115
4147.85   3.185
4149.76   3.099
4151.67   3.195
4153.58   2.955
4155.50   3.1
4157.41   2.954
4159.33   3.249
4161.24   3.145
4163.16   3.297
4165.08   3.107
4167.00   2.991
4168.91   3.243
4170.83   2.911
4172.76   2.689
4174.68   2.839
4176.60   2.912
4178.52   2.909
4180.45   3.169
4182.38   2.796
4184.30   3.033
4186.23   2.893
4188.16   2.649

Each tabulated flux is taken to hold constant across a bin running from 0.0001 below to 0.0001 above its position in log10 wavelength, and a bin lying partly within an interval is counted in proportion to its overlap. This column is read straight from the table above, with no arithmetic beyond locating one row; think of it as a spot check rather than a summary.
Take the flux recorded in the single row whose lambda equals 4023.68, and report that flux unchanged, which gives 2.81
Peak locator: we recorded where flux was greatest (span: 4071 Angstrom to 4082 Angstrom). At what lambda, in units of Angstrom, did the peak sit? 4081.53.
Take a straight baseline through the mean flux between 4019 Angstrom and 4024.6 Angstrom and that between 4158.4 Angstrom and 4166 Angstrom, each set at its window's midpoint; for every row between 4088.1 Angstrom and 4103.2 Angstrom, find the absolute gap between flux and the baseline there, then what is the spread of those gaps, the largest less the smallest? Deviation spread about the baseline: 1.2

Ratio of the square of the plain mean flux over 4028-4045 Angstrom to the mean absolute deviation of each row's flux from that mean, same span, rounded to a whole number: 52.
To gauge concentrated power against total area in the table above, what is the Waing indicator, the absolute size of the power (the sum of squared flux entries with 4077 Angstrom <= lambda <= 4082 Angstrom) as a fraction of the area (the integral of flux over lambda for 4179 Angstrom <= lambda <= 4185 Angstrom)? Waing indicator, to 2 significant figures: 1.4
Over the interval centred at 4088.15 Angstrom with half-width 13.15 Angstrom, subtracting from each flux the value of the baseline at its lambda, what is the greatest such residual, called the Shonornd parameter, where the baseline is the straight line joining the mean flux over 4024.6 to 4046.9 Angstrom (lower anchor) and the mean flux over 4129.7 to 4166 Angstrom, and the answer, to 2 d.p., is 0.36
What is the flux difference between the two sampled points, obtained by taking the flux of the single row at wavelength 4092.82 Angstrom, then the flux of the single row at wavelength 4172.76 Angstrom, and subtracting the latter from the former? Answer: 0.25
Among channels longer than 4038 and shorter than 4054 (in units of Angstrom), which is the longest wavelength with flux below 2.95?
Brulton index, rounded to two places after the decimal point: 4053.43 Angstrom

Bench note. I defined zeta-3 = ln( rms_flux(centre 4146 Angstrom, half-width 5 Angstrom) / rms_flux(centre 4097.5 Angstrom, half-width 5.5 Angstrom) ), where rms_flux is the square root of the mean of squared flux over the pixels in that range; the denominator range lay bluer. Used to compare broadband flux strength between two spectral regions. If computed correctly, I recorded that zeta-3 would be 0.13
